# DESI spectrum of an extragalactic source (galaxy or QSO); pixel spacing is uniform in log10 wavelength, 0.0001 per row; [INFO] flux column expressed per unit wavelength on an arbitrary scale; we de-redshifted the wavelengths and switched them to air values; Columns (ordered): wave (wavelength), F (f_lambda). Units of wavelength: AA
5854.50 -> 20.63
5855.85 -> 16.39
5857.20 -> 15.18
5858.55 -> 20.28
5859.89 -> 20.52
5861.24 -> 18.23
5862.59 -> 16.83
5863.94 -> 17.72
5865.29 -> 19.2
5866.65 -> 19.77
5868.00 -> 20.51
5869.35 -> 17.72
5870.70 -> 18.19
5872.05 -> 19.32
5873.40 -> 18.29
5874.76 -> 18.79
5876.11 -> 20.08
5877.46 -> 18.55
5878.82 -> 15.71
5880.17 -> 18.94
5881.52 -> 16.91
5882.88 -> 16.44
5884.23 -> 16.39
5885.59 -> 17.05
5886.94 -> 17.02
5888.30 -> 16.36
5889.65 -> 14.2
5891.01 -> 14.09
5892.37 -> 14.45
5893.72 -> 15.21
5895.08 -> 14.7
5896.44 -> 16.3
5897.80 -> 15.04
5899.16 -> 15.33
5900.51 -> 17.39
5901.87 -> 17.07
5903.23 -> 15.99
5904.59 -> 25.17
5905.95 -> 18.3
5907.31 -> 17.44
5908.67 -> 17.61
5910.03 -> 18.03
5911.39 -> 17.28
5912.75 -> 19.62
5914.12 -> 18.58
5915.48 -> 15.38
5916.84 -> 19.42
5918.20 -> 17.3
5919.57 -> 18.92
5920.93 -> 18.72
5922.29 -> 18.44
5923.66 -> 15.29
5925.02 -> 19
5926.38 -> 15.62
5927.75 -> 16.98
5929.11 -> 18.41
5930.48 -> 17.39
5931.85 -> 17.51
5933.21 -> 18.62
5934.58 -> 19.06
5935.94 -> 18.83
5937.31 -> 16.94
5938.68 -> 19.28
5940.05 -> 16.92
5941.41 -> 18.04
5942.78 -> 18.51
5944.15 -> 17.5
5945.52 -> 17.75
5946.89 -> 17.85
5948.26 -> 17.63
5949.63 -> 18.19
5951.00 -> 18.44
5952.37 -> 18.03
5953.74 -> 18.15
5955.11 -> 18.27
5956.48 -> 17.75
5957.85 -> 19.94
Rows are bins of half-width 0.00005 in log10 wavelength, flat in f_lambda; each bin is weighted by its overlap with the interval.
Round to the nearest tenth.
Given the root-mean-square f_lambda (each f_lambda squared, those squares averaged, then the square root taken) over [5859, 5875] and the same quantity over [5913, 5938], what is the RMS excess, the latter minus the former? -0.9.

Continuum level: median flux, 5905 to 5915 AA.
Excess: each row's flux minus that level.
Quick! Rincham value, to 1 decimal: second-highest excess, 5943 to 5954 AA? 0.2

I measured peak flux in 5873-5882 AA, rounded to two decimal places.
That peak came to 20.08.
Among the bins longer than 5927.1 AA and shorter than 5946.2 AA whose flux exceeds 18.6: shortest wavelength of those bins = 5933.21 AA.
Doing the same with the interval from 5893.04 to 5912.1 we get 5904.59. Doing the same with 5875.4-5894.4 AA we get 5876.11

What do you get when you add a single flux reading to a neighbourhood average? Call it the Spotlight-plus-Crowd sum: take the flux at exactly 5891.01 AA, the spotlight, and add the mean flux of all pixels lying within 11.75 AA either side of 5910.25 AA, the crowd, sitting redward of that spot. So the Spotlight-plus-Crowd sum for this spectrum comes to 32.2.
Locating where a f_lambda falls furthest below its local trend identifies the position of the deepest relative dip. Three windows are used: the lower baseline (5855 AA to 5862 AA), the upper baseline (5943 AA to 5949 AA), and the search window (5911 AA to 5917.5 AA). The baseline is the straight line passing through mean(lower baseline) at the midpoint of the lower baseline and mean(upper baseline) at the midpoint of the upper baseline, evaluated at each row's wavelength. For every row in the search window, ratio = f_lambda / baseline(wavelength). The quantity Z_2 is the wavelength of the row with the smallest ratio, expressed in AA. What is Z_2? 5915.48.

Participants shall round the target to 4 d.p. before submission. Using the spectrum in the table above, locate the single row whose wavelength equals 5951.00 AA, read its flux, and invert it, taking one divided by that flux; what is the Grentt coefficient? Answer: 0.0542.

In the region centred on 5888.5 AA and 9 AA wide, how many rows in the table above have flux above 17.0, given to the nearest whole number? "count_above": 2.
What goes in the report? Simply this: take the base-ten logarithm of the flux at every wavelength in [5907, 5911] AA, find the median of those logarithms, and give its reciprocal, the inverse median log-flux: 0.803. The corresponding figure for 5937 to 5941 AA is 0.814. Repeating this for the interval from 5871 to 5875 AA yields 0.785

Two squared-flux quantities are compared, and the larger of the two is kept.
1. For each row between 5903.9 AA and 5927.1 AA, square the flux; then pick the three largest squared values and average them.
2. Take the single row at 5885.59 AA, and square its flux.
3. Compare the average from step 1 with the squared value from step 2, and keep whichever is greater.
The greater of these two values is 465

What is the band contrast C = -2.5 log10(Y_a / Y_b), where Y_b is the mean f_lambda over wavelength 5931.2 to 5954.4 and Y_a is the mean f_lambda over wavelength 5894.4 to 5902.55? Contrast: 0.13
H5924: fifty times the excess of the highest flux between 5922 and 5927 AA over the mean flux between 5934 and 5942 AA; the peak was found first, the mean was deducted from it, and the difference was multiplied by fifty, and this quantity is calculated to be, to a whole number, 41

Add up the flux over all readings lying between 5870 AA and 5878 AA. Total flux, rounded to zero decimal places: 113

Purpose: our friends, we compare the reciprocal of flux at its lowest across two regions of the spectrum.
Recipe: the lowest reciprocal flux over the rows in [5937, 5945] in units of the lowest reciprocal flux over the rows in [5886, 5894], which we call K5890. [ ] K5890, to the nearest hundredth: 0.88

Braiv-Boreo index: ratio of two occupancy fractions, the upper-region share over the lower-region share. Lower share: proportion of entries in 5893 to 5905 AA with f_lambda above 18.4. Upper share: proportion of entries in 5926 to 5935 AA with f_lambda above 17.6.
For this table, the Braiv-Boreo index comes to 4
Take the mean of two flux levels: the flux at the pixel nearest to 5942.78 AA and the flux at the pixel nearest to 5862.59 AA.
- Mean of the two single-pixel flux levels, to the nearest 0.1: 17.7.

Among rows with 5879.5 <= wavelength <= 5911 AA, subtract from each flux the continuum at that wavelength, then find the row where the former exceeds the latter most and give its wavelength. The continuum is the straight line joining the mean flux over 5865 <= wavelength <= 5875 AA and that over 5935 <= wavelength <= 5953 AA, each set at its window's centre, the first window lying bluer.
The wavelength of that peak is 5904.59 AA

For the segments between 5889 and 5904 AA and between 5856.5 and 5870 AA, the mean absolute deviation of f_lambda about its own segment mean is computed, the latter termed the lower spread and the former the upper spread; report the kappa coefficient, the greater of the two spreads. 1.46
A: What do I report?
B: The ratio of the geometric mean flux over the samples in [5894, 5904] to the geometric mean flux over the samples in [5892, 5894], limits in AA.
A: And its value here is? 1.08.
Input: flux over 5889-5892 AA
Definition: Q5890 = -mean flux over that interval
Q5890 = -14.1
